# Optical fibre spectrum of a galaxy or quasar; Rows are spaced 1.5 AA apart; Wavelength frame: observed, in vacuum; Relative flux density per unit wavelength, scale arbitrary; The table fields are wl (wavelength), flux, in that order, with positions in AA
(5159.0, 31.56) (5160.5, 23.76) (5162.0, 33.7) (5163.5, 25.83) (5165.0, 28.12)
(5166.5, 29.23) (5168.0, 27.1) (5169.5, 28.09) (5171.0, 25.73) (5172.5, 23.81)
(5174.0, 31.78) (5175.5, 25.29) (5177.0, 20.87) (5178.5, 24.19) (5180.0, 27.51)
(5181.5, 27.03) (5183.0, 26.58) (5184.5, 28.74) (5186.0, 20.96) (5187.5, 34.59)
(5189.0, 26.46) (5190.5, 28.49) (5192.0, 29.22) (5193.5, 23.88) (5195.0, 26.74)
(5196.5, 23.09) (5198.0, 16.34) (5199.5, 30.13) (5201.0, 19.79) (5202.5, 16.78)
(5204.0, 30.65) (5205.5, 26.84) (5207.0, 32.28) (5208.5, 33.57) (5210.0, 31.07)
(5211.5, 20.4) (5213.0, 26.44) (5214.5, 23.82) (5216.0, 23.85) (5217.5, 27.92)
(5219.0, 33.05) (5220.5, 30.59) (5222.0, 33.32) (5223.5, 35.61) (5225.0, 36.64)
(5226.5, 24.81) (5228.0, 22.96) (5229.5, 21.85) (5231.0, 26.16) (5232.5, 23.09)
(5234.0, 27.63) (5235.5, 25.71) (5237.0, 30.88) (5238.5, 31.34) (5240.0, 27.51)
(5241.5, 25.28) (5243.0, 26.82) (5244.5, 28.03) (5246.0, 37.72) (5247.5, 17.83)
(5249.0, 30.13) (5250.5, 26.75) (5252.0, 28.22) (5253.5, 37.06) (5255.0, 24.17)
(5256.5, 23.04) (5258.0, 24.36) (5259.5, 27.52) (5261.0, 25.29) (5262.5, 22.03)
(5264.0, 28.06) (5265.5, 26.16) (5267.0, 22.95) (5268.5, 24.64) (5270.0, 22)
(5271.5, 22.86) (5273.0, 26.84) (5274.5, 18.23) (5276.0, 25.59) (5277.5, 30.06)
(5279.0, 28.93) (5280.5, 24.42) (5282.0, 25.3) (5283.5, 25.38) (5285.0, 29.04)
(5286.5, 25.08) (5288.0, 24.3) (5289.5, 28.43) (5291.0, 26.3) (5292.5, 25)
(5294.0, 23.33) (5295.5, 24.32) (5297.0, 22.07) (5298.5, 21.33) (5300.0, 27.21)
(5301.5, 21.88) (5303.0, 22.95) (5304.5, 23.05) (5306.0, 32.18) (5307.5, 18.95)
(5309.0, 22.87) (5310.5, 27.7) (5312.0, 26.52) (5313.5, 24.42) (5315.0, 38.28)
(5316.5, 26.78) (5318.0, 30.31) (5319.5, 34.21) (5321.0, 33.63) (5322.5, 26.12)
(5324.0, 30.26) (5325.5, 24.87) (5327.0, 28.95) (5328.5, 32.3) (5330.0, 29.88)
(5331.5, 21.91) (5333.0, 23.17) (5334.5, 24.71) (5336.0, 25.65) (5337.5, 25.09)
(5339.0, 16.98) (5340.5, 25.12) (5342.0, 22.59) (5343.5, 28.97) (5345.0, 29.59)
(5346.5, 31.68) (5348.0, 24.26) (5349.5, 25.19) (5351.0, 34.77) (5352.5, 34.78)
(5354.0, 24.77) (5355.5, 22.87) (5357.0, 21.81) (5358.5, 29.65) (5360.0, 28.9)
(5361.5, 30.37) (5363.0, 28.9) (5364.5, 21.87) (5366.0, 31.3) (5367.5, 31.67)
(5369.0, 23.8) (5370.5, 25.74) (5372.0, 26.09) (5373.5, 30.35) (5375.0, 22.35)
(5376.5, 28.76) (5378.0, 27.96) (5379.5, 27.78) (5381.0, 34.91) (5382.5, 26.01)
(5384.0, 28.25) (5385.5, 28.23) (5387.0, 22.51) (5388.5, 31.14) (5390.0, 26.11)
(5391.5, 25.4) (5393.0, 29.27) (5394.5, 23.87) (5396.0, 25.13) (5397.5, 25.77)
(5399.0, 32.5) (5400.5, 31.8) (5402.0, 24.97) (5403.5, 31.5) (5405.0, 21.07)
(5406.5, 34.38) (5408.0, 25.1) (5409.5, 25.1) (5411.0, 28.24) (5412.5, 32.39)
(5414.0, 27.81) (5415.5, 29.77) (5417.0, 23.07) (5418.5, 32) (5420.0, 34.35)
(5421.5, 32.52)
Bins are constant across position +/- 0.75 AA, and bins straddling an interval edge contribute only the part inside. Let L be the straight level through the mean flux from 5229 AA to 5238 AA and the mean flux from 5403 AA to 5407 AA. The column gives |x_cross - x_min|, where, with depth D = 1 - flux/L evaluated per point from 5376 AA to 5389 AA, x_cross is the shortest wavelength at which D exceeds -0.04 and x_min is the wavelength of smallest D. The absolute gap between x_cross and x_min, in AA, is 4.5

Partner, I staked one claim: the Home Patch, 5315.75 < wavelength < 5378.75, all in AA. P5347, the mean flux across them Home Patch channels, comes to 27.4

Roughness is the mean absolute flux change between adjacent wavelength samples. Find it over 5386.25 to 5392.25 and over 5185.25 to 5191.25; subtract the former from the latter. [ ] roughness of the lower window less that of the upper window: 3.1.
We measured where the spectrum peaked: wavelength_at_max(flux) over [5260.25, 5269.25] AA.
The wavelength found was 5264.0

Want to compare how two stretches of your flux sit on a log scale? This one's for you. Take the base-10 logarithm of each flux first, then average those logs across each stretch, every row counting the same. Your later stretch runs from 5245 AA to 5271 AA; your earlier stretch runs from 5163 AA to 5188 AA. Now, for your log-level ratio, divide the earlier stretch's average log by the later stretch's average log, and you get 1.01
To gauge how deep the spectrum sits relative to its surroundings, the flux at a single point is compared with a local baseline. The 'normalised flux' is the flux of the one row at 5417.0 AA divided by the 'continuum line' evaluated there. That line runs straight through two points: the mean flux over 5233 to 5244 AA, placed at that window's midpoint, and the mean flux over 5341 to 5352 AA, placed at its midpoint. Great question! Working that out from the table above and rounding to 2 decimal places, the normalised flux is 0.81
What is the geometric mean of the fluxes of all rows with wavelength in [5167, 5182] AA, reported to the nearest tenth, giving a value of 26.0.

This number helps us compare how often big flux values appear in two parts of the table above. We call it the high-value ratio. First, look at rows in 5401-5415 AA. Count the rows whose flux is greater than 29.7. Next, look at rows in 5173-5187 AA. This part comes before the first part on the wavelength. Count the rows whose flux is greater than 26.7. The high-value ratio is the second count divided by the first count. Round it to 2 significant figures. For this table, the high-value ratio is 1.3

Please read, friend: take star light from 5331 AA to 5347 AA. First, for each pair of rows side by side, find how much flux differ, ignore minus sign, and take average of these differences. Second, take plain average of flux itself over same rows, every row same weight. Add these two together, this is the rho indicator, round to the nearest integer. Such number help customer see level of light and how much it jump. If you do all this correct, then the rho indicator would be 28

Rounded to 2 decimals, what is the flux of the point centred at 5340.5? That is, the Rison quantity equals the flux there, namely 25.12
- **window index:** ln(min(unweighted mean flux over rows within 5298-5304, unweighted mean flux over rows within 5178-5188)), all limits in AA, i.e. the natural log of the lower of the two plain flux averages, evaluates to 3.15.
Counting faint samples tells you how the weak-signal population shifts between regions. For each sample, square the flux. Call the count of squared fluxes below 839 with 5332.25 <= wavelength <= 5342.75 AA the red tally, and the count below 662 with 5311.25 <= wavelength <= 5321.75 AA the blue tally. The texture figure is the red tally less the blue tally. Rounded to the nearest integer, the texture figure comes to 6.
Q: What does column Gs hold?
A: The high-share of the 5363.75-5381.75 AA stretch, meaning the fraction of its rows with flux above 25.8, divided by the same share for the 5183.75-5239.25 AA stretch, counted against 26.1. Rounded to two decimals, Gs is 1.07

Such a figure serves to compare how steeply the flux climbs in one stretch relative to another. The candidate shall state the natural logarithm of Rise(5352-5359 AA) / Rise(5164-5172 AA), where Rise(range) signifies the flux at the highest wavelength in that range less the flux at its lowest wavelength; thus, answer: 0.8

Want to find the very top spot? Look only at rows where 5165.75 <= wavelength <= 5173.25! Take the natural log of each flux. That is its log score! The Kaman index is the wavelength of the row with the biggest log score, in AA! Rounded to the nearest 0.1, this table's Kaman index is 5166.5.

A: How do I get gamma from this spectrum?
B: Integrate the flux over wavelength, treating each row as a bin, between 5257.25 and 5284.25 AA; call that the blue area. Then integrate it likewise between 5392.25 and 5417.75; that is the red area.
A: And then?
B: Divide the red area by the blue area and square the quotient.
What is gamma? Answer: 1.1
